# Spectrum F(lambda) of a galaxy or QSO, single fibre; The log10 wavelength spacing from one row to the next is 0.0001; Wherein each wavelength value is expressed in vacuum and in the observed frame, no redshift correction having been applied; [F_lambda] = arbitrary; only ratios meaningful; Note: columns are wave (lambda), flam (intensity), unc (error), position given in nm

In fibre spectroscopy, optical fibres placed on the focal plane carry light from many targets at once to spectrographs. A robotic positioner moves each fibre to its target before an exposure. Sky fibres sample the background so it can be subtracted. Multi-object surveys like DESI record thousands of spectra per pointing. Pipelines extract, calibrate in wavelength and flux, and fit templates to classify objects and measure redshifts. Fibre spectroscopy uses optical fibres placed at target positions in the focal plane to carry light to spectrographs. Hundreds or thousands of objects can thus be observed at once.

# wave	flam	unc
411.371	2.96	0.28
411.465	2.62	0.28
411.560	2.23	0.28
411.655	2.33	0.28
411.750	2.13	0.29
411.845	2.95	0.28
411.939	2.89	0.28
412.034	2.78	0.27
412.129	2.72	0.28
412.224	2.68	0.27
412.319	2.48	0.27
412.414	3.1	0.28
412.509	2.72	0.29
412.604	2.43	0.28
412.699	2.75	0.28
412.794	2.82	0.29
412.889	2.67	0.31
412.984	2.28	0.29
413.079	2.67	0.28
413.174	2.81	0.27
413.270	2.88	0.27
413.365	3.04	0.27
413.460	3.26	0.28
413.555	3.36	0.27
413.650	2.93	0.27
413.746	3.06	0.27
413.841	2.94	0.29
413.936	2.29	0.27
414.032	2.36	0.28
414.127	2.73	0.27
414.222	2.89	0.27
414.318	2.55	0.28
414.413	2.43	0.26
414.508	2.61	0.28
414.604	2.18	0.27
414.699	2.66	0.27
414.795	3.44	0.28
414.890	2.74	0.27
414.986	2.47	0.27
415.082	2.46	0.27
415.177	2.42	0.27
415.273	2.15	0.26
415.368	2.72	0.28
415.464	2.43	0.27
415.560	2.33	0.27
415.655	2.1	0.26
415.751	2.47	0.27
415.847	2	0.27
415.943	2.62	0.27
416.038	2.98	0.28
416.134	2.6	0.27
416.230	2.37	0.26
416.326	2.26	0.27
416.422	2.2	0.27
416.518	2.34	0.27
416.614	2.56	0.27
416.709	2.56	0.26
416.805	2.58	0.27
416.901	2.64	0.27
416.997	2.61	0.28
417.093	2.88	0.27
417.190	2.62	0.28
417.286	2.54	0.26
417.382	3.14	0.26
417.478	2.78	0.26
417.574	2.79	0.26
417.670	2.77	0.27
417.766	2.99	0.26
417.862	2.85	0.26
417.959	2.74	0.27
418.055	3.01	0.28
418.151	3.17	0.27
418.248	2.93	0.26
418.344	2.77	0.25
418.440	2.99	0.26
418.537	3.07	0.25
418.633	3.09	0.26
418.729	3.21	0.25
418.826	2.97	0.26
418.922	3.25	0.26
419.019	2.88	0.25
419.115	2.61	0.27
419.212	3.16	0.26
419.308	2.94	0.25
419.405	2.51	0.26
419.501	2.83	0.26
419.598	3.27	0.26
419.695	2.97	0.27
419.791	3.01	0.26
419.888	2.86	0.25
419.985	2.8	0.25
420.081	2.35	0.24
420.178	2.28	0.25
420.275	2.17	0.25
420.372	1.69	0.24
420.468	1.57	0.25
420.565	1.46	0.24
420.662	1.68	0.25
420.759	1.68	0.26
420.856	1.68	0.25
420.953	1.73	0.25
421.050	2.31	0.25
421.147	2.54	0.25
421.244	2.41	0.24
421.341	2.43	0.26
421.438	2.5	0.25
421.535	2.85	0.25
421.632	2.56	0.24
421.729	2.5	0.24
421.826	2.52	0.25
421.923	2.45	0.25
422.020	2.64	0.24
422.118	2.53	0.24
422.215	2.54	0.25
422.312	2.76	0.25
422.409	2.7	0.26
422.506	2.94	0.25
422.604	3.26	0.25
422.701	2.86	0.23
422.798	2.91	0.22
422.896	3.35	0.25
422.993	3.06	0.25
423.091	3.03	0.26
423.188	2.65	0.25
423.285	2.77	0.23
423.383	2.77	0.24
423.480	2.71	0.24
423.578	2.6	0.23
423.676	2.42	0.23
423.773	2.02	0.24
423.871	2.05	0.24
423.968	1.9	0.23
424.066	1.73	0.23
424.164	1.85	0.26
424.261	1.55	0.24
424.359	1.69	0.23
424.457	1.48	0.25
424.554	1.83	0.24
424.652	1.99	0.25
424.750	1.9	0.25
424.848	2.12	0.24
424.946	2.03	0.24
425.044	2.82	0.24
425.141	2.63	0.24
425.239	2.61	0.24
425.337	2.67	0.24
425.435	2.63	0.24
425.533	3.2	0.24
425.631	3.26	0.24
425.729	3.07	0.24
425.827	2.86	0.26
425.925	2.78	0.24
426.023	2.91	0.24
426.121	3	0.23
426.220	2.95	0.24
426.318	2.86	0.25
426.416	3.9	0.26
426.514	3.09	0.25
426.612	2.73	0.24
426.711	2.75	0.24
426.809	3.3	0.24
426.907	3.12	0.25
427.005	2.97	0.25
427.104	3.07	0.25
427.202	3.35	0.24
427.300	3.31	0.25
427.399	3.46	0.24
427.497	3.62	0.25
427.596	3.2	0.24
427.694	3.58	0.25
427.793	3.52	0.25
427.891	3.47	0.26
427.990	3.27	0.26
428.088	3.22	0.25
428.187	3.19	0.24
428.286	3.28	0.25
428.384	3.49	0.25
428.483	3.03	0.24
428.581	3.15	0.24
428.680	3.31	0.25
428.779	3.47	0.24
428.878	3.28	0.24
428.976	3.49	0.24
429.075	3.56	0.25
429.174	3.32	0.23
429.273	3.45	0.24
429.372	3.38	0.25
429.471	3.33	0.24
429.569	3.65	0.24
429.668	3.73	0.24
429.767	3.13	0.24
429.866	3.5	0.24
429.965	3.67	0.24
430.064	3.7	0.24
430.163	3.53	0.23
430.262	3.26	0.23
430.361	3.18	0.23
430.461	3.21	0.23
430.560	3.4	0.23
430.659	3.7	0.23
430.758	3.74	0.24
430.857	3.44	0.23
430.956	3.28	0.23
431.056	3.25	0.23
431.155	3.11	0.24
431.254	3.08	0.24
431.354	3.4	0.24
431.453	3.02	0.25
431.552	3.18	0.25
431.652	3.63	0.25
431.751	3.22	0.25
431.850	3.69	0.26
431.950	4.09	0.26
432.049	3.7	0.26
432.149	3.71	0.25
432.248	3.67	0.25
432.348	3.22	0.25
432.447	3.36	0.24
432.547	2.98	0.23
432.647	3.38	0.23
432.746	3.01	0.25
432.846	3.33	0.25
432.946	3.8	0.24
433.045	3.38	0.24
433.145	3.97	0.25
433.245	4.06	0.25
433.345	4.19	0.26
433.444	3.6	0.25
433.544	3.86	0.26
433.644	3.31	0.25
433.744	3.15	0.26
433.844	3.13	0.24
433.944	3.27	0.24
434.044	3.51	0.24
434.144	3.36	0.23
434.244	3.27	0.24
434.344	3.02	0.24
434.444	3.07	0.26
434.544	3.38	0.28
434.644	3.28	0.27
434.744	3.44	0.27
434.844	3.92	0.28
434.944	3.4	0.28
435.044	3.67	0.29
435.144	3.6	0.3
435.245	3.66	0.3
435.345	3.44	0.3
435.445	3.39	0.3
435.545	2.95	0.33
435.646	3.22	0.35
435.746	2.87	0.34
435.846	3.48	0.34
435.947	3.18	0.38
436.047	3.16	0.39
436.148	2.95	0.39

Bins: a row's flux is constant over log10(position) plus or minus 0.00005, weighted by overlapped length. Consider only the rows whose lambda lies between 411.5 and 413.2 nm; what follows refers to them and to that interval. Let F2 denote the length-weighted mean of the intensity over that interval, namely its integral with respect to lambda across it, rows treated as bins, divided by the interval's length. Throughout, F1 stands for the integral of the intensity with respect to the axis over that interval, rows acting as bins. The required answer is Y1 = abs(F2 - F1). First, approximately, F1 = 4.5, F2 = 2.63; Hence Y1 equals 1.8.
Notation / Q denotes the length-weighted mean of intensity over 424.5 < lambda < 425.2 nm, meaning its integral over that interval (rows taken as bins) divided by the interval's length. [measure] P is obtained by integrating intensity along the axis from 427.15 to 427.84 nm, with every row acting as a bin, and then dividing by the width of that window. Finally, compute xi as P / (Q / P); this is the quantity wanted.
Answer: 5.4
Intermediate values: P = 3.43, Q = 2.19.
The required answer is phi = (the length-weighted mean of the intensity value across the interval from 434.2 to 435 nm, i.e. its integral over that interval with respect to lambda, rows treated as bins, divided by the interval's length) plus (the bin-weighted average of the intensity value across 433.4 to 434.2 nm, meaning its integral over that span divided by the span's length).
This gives 6.75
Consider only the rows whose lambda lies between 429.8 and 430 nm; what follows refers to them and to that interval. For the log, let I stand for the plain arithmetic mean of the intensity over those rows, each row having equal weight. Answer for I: 3.6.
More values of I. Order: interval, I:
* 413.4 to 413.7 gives 3.2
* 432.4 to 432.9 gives 3.2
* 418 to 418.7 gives 3.0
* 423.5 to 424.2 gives 2.1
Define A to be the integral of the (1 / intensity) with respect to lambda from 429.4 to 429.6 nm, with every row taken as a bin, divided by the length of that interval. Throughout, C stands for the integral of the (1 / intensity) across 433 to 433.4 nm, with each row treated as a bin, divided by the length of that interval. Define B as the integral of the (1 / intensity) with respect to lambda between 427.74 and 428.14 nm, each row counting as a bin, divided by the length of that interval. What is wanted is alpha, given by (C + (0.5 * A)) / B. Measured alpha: 1.36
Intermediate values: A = 0.290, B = 0.297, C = 0.26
